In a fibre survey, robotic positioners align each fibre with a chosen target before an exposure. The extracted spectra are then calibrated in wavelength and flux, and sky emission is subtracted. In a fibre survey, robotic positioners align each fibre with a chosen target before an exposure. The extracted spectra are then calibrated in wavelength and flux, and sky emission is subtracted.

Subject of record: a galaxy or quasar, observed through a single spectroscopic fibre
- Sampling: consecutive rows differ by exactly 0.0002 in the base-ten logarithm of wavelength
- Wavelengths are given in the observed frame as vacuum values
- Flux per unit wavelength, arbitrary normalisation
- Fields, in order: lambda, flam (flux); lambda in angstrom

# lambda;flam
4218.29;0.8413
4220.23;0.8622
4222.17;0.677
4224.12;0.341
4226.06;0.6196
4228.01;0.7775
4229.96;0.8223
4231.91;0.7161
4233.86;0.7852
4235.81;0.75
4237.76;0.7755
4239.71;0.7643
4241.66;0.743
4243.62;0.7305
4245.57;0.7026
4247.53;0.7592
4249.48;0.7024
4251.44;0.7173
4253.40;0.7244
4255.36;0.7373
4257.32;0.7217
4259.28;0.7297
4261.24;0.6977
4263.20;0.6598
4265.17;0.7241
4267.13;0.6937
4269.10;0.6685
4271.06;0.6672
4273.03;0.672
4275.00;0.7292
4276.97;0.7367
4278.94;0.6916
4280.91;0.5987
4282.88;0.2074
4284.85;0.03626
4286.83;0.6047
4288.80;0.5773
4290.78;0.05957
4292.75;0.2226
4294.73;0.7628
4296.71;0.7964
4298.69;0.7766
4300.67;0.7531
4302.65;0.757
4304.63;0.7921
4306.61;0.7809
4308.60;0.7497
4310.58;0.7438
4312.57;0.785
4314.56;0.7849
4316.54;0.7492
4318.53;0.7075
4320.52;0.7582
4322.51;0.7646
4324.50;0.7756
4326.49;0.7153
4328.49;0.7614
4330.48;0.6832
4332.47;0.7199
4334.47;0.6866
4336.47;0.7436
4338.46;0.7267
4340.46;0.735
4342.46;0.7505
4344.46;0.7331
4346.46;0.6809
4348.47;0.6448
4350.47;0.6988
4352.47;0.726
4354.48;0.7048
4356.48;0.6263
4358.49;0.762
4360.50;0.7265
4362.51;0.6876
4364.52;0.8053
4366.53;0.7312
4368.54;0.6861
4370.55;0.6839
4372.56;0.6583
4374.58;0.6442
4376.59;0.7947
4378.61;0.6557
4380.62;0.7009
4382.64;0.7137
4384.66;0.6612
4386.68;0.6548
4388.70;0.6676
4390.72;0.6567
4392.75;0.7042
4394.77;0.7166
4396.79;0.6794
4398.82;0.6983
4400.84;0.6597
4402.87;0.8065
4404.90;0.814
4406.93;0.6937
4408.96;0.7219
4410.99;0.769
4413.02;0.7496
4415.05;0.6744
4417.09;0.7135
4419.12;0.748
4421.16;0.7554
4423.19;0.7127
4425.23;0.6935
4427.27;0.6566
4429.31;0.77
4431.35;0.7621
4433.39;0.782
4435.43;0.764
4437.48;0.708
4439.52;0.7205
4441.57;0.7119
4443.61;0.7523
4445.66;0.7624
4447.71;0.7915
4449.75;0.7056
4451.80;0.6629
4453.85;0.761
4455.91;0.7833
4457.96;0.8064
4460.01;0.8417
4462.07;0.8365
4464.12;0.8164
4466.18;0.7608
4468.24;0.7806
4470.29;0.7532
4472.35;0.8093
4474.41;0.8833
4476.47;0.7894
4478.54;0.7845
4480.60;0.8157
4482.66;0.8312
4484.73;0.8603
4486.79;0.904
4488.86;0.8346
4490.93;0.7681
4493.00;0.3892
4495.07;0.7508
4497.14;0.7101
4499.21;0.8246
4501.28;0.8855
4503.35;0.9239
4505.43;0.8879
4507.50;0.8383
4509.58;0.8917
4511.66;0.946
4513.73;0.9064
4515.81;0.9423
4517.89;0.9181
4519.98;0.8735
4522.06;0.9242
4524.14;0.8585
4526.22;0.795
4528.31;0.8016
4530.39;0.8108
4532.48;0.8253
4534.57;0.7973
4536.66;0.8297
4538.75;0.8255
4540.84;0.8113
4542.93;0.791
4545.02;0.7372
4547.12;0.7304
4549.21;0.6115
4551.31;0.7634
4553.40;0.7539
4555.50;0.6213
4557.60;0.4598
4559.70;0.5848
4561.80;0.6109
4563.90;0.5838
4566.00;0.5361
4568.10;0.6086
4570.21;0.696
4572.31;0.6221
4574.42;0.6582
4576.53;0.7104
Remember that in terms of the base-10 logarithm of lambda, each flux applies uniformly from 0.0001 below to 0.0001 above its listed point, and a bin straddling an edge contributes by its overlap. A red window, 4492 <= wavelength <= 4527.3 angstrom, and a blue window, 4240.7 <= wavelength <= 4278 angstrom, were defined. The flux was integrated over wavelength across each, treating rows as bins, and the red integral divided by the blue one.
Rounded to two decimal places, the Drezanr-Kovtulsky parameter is 1.12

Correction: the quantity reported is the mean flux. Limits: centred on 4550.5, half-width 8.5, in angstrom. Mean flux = 0.68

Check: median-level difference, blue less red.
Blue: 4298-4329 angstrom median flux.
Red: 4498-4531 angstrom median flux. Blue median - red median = -0.13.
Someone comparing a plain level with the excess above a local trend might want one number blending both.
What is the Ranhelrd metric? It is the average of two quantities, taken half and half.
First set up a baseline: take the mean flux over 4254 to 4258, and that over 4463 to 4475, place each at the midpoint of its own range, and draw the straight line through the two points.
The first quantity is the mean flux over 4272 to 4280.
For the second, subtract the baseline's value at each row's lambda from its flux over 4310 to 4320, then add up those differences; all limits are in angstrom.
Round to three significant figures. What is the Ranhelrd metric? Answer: 0.367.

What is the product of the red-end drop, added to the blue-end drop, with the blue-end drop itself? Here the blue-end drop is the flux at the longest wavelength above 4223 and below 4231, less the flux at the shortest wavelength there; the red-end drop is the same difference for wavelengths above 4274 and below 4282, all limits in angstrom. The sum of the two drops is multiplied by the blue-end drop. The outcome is 0.169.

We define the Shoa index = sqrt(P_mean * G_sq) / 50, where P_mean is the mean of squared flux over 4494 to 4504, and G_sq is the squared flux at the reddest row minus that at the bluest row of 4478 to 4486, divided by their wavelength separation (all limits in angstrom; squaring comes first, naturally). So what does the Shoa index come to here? 0.0023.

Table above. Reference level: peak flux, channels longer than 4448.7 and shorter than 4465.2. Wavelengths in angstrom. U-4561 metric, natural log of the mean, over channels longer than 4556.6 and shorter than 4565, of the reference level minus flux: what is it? -1.27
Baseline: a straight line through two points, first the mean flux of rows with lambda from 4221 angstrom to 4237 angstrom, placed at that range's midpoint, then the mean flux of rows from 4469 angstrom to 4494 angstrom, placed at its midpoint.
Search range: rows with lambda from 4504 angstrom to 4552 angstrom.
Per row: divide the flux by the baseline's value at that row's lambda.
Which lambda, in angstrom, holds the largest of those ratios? 4511.66 angstrom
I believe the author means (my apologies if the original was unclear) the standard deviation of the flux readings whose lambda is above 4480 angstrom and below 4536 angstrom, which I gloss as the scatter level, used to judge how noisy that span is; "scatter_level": 0.11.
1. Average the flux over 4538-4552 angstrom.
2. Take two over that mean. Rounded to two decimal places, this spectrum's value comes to 2.66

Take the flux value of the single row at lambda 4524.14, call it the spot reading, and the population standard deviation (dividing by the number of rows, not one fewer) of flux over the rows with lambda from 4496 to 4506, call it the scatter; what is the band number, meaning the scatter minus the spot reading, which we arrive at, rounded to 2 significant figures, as -0.78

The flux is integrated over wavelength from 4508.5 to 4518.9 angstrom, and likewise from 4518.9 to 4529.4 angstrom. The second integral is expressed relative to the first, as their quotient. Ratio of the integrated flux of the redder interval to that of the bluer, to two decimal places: 0.93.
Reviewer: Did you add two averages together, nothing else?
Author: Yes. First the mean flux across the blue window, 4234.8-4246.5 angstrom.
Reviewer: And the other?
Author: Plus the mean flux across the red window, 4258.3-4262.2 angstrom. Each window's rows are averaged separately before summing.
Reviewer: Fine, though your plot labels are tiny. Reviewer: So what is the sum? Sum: 1.46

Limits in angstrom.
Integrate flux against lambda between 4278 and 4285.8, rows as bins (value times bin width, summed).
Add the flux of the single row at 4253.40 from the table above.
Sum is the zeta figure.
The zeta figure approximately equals 3.7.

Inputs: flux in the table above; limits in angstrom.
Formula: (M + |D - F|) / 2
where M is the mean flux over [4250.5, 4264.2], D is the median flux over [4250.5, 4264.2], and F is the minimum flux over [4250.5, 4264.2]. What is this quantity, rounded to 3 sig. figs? 0.387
